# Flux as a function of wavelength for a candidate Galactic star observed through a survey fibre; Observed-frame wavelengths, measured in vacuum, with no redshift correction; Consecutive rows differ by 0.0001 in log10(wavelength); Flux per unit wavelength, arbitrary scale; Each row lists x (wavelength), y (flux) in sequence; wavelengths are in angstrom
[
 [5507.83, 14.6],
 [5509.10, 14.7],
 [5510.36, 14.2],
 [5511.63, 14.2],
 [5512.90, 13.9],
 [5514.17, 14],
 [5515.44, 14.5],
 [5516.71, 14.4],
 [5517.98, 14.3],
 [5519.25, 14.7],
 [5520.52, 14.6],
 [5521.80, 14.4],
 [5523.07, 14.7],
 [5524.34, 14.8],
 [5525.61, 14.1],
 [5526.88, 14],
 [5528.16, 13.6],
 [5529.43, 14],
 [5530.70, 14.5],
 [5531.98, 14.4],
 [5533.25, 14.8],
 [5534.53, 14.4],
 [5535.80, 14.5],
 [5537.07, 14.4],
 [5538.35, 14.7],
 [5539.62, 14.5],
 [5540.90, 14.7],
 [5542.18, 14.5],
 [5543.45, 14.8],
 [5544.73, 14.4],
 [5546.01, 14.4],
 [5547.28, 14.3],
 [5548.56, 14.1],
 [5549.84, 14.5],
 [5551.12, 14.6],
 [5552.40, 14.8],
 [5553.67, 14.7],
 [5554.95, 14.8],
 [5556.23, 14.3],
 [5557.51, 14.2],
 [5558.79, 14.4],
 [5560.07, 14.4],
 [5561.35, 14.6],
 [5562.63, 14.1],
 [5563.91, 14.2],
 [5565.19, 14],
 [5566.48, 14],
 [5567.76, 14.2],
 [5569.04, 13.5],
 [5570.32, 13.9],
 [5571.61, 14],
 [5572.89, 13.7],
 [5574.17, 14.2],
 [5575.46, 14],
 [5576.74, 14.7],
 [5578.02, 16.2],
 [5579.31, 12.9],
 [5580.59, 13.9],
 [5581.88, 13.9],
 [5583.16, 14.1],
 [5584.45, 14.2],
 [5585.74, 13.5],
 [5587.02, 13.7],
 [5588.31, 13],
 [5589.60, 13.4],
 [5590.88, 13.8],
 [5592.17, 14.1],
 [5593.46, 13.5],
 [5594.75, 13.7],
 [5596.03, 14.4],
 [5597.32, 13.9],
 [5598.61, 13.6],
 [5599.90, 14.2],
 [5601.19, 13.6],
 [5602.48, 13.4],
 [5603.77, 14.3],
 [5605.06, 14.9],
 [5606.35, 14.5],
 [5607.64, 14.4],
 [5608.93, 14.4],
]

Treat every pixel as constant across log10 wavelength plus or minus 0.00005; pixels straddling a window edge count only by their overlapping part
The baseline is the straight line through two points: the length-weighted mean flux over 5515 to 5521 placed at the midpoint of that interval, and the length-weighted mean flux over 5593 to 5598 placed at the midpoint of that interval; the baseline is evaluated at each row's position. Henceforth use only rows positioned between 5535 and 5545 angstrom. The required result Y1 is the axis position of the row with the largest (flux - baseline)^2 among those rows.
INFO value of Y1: 5543.45 angstrom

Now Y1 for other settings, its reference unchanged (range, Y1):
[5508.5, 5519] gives 5512.90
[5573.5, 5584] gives 5578.02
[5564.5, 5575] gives 5569.04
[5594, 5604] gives 5596.03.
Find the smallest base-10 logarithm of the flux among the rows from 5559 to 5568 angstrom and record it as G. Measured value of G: 1.15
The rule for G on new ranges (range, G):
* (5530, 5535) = 1.16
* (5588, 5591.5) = 1.11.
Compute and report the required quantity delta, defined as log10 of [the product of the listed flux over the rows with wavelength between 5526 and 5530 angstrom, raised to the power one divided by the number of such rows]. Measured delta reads 1.14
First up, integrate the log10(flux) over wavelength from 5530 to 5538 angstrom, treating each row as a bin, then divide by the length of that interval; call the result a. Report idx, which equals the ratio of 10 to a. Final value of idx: 8.61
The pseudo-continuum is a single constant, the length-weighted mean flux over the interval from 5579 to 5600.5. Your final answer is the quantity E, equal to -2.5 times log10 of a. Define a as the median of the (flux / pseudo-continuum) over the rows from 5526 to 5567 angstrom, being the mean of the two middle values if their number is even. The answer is -0.049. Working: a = 1.046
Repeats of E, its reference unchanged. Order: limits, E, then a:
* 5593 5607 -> -0.010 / 1.010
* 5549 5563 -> -0.056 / 1.053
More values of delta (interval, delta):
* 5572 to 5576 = 1.15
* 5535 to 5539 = 1.16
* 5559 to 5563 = 1.16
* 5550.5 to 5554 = 1.17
